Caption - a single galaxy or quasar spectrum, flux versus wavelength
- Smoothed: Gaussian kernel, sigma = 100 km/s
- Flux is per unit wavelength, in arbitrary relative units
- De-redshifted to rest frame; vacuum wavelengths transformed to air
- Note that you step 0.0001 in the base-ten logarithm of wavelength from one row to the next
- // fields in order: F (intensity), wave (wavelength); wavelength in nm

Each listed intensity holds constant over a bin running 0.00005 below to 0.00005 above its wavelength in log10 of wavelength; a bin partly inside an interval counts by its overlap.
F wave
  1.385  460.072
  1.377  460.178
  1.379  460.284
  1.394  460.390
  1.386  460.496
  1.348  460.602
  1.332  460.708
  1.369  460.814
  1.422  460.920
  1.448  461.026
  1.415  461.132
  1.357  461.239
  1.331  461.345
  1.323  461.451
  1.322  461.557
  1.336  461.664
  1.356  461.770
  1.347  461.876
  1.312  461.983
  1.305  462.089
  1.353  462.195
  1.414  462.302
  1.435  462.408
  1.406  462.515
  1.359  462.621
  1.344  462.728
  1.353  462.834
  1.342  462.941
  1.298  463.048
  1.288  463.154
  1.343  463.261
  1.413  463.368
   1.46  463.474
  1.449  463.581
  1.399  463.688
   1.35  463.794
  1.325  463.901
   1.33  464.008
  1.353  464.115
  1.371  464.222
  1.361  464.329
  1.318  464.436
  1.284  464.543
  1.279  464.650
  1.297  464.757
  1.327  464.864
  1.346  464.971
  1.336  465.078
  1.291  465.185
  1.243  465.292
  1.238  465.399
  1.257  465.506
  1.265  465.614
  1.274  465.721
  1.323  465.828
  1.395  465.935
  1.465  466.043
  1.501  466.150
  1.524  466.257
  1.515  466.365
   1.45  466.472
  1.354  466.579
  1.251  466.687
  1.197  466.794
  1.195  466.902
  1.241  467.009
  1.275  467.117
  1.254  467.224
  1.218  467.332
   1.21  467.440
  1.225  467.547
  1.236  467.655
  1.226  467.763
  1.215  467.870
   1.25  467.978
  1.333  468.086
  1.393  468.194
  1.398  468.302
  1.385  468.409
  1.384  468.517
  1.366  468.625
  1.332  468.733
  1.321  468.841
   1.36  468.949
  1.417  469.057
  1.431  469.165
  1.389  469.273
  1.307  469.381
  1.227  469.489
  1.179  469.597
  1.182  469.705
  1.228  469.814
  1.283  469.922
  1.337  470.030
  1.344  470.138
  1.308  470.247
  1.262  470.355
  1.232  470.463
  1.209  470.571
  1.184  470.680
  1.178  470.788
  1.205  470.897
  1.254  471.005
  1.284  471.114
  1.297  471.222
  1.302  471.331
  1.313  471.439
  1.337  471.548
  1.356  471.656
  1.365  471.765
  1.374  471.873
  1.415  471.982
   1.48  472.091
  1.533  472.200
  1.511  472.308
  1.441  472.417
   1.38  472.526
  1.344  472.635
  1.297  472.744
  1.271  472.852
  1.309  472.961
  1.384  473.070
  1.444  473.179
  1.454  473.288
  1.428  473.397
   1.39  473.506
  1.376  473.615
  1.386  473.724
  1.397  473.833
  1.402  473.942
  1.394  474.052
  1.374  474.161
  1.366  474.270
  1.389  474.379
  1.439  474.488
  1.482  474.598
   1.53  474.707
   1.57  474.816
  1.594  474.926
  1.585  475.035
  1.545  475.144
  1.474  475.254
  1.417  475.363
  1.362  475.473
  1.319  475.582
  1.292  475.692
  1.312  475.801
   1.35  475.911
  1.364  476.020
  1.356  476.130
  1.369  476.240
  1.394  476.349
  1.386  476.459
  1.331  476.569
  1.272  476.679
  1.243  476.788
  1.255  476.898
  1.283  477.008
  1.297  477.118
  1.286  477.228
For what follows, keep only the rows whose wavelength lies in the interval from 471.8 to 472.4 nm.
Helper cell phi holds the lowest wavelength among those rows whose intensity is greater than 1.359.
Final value 471.873 nm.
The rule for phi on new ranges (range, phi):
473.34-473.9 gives 473.397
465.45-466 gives 465.935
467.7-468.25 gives 468.194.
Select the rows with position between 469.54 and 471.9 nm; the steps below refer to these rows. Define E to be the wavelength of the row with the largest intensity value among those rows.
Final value 471.873 nm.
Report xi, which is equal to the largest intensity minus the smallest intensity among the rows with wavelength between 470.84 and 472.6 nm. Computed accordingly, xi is 0.328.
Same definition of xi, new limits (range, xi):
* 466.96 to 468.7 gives 0.188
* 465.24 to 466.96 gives 0.329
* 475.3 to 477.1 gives 0.174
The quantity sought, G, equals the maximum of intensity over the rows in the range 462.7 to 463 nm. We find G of 1.353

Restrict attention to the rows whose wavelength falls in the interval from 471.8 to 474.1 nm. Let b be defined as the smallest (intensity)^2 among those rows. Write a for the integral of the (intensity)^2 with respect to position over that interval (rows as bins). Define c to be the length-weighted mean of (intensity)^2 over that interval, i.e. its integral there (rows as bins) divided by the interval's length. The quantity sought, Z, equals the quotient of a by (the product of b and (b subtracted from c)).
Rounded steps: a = 4.5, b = 1.62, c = 1.96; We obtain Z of 8.0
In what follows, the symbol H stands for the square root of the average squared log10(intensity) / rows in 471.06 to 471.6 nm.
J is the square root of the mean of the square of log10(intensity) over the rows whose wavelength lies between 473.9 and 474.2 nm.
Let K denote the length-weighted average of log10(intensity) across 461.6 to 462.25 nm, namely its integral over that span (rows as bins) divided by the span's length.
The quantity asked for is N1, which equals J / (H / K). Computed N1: 0.154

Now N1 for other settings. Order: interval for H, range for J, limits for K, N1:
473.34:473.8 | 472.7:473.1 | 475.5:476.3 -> 0.105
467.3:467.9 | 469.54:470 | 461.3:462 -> 0.124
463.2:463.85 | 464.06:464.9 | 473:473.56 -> 0.125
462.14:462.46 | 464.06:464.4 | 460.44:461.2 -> 0.130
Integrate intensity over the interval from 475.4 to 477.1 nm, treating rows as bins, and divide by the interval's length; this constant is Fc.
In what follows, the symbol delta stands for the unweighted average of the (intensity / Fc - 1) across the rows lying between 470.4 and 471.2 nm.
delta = -0.08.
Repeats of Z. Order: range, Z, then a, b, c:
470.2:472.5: 7.7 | 4.1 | 1.39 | 1.77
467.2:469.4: 9.4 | 3.8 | 1.46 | 1.74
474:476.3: 7.7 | 4.7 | 1.67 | 2.03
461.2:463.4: 14.9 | 4.0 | 1.66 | 1.82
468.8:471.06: 10.7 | 3.7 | 1.39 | 1.64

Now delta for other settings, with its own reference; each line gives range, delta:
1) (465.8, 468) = -0.01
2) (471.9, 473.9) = 0.06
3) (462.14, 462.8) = 0.04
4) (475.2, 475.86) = 0.03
